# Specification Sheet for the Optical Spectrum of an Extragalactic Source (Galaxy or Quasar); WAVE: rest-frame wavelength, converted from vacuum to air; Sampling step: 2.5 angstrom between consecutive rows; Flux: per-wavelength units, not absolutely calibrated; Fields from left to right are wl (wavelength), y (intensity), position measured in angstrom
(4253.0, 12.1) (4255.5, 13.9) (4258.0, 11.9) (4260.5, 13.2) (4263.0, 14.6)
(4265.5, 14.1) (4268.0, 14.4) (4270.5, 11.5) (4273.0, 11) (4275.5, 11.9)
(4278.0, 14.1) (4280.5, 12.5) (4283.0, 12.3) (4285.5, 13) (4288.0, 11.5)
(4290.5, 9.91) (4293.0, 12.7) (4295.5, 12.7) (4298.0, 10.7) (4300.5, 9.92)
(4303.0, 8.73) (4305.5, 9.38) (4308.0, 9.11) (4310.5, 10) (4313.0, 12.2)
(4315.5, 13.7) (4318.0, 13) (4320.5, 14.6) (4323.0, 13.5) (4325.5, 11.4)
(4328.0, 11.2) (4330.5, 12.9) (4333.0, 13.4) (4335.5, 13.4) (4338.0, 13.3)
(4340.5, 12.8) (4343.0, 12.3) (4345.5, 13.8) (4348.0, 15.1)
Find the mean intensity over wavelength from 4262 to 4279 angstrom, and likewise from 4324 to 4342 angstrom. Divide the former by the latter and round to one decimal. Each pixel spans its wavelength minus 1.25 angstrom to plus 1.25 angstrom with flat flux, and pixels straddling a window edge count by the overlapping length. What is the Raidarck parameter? 1.0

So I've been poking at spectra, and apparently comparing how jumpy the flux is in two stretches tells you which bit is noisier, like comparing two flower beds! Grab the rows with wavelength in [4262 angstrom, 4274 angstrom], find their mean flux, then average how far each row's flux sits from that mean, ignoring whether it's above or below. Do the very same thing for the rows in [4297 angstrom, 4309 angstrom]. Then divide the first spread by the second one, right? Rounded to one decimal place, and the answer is 2.5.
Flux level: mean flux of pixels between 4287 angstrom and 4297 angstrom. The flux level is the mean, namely 11.7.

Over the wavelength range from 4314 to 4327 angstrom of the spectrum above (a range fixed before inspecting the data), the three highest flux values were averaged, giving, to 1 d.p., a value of 13.9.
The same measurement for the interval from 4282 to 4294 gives 12.7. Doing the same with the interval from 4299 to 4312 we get 9.8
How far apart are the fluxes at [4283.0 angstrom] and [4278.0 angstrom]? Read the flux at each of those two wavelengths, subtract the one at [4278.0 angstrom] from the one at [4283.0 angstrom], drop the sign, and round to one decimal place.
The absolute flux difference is 1.8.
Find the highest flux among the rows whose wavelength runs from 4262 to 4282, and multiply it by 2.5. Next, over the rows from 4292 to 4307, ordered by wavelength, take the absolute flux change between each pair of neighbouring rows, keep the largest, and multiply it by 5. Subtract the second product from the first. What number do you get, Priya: 26.5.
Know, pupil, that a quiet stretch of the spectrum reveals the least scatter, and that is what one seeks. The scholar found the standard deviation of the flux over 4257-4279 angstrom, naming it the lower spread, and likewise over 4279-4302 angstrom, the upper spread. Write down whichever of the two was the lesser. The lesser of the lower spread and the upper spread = 1.2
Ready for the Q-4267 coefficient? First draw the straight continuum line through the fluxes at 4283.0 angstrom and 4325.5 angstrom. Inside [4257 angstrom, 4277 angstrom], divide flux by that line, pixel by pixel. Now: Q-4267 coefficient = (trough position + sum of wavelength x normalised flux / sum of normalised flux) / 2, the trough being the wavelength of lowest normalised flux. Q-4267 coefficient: 4269.8 angstrom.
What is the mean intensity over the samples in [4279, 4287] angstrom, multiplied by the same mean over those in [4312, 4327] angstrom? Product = 165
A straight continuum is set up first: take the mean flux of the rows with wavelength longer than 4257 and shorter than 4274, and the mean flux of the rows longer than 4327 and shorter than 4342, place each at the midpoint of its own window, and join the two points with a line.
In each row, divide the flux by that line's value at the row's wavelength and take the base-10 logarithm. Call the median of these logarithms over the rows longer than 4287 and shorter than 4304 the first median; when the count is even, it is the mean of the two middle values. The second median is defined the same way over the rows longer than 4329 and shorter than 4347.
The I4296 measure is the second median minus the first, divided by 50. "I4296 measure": 0.0019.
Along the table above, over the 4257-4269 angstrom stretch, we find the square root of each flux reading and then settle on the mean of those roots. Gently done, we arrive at 3.69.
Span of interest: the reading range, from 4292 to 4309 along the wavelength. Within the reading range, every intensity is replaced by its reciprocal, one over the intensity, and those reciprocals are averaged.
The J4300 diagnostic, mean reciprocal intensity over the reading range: 0.098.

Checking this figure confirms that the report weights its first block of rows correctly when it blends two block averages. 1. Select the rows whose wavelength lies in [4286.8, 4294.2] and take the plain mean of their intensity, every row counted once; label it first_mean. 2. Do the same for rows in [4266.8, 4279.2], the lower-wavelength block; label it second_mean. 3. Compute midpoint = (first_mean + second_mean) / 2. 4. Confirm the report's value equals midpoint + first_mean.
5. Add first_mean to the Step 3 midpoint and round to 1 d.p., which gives 23.3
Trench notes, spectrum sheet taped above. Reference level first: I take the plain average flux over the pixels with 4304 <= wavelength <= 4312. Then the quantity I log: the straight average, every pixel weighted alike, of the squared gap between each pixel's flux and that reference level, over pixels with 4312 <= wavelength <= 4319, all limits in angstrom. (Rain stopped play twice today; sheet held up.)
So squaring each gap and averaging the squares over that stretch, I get 12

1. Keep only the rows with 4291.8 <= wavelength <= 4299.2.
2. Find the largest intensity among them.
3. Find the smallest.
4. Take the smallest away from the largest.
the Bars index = 2.0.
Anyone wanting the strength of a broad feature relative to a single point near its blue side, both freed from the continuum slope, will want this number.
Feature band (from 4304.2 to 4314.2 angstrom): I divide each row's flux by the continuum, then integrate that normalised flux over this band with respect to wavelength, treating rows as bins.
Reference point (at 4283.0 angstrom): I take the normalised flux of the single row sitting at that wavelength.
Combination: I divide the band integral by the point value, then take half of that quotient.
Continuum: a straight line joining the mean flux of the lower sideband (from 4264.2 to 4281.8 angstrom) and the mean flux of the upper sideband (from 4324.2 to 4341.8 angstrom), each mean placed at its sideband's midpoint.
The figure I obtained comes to 4.2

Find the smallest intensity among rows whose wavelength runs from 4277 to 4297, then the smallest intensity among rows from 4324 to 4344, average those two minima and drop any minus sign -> 10.6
